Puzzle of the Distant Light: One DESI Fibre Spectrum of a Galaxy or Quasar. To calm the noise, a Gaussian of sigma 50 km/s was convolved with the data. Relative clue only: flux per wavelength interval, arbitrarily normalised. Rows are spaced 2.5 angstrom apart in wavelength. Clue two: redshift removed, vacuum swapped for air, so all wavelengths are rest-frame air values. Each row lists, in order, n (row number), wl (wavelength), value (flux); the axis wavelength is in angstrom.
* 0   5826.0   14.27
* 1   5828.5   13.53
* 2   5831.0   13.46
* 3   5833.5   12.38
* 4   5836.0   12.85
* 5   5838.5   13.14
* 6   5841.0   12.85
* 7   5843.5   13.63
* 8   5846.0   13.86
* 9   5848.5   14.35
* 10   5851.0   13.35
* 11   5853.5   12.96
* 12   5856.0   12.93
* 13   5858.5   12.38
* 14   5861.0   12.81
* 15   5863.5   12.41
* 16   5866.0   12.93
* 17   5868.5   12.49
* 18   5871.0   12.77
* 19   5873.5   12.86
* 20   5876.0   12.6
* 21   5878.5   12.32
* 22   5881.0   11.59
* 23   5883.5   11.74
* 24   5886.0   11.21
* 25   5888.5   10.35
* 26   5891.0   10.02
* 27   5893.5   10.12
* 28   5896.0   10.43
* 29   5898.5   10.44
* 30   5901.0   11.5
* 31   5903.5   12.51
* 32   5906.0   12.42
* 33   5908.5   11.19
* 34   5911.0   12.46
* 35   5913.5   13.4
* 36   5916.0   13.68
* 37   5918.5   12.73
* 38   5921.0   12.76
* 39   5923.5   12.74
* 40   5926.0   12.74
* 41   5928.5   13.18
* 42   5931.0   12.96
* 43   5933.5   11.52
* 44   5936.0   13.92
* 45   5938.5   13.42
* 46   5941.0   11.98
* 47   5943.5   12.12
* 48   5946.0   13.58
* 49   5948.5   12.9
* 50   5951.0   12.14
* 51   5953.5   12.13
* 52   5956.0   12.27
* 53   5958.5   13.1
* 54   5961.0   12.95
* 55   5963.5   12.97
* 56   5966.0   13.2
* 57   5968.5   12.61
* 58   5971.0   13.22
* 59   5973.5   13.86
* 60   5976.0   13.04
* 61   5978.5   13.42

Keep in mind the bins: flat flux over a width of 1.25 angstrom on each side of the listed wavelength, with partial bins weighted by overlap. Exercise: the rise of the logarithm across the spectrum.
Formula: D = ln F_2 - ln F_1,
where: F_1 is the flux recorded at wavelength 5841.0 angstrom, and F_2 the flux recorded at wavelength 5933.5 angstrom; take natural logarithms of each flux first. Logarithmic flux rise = -0.109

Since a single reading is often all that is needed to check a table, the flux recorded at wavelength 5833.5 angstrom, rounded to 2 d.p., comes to 12.38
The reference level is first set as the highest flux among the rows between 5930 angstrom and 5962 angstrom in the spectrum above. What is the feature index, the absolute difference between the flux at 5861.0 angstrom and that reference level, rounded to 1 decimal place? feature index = 1.1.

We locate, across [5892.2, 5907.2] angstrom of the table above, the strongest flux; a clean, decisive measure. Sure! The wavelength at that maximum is 5903.5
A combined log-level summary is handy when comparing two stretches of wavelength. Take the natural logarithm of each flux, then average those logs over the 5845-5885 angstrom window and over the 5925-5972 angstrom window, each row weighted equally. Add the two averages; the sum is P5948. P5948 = 5.09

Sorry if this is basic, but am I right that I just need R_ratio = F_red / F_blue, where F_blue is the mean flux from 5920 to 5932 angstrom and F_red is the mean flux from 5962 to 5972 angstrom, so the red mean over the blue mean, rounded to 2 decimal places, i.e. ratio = 1.01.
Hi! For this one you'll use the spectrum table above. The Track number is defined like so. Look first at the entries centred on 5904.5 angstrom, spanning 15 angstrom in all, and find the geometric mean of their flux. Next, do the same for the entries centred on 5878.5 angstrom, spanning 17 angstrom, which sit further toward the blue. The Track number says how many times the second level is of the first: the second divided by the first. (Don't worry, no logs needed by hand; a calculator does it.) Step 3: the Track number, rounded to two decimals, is 1.04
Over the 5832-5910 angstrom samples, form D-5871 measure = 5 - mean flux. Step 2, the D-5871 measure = -7.2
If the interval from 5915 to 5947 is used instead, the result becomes -7.9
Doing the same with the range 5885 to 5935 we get -6.9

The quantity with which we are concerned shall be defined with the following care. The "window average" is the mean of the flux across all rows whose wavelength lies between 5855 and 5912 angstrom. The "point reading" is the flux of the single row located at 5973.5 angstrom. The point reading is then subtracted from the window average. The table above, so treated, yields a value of -2.0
